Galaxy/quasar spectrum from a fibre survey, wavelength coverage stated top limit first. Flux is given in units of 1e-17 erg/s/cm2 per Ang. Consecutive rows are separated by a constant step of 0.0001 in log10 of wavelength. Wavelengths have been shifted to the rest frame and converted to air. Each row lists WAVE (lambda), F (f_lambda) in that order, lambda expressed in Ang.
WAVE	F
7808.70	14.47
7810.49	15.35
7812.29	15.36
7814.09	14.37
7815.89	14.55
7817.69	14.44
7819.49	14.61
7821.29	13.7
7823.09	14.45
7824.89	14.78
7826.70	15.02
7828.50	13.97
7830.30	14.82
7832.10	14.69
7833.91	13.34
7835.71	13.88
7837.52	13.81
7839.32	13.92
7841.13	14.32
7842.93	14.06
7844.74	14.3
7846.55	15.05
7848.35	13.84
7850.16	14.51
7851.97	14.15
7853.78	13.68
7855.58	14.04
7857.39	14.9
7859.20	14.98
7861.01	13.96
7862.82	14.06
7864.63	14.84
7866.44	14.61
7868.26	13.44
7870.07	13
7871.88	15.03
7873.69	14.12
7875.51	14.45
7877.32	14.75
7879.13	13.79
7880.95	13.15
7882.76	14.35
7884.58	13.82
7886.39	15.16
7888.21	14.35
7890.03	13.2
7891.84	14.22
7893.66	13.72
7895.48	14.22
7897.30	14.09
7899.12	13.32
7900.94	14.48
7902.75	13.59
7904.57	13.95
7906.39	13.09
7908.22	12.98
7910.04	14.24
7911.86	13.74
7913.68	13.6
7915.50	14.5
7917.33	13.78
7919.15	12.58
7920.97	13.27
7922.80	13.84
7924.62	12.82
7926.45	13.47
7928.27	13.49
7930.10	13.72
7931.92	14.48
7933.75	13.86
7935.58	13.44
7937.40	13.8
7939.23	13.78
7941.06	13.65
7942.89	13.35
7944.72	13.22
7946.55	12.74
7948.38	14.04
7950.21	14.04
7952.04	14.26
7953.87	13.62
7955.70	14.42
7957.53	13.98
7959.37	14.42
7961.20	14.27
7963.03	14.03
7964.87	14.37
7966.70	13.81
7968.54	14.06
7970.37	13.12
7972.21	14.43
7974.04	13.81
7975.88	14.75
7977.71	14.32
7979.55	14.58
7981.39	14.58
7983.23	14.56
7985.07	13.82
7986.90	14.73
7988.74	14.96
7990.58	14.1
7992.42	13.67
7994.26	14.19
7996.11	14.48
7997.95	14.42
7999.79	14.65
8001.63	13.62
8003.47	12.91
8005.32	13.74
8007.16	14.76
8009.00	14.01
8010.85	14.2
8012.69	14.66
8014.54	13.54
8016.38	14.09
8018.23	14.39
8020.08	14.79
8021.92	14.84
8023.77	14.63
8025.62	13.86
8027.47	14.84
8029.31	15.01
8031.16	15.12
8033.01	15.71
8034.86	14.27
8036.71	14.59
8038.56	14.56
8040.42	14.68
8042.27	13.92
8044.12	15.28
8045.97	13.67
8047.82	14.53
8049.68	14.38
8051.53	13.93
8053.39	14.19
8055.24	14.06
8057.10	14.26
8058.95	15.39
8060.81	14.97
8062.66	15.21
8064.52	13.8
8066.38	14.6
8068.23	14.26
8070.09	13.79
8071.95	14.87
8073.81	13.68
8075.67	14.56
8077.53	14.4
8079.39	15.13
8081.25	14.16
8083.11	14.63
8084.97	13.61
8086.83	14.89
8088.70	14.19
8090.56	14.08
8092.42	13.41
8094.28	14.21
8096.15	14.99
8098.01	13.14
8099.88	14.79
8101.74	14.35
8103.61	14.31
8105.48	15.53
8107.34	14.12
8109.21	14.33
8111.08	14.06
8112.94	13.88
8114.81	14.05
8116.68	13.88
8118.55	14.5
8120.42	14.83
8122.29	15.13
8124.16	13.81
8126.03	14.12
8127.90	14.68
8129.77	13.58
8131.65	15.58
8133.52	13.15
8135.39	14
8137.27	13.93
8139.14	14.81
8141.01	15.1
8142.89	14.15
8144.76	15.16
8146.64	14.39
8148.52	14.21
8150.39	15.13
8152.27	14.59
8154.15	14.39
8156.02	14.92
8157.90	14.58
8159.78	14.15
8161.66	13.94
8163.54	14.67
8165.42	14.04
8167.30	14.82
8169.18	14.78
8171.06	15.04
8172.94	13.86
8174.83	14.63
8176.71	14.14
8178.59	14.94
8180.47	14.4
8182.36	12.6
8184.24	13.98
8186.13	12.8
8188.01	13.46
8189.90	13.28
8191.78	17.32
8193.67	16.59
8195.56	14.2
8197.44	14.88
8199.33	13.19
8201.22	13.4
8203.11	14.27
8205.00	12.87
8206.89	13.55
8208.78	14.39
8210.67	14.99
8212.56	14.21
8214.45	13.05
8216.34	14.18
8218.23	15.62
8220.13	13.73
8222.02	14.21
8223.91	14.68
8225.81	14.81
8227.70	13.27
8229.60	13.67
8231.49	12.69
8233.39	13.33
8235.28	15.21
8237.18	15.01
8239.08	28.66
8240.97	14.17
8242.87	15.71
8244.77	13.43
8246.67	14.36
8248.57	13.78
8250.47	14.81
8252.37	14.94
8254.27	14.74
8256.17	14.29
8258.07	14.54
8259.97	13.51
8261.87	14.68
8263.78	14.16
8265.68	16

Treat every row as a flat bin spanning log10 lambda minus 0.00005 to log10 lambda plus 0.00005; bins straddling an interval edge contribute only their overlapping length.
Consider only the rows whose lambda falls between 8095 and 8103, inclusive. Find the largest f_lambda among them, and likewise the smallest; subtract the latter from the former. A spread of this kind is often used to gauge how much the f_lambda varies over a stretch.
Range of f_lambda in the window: 1.85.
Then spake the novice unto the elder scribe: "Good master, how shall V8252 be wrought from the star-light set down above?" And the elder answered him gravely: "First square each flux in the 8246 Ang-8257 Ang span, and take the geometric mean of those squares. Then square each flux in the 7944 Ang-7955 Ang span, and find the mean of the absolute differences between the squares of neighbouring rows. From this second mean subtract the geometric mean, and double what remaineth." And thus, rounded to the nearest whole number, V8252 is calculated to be -391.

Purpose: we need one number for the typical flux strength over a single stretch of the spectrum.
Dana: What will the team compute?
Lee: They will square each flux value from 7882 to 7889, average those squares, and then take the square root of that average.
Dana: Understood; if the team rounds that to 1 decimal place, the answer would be 14.4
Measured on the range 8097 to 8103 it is 14.1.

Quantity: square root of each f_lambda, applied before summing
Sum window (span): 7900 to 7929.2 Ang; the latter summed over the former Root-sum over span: 59.0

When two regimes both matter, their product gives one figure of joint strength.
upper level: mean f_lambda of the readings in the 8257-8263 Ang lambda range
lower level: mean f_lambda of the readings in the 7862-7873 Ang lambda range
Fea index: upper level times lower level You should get 202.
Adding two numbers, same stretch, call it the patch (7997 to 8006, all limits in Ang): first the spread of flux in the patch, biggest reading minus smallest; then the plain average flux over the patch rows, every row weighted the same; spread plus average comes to 15.6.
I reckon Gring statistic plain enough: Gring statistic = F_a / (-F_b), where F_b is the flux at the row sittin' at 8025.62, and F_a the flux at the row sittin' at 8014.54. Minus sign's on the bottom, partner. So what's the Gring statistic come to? -0.98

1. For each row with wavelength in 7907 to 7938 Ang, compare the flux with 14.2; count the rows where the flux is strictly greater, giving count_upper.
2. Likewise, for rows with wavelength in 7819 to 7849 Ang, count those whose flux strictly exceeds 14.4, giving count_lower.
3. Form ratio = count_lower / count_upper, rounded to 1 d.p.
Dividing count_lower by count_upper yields 2.3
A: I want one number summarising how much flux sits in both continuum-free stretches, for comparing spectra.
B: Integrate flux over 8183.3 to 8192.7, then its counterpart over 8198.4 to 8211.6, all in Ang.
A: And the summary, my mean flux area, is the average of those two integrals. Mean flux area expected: 158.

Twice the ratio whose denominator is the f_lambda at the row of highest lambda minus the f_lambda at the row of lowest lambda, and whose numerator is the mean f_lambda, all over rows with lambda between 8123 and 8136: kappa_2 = 149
